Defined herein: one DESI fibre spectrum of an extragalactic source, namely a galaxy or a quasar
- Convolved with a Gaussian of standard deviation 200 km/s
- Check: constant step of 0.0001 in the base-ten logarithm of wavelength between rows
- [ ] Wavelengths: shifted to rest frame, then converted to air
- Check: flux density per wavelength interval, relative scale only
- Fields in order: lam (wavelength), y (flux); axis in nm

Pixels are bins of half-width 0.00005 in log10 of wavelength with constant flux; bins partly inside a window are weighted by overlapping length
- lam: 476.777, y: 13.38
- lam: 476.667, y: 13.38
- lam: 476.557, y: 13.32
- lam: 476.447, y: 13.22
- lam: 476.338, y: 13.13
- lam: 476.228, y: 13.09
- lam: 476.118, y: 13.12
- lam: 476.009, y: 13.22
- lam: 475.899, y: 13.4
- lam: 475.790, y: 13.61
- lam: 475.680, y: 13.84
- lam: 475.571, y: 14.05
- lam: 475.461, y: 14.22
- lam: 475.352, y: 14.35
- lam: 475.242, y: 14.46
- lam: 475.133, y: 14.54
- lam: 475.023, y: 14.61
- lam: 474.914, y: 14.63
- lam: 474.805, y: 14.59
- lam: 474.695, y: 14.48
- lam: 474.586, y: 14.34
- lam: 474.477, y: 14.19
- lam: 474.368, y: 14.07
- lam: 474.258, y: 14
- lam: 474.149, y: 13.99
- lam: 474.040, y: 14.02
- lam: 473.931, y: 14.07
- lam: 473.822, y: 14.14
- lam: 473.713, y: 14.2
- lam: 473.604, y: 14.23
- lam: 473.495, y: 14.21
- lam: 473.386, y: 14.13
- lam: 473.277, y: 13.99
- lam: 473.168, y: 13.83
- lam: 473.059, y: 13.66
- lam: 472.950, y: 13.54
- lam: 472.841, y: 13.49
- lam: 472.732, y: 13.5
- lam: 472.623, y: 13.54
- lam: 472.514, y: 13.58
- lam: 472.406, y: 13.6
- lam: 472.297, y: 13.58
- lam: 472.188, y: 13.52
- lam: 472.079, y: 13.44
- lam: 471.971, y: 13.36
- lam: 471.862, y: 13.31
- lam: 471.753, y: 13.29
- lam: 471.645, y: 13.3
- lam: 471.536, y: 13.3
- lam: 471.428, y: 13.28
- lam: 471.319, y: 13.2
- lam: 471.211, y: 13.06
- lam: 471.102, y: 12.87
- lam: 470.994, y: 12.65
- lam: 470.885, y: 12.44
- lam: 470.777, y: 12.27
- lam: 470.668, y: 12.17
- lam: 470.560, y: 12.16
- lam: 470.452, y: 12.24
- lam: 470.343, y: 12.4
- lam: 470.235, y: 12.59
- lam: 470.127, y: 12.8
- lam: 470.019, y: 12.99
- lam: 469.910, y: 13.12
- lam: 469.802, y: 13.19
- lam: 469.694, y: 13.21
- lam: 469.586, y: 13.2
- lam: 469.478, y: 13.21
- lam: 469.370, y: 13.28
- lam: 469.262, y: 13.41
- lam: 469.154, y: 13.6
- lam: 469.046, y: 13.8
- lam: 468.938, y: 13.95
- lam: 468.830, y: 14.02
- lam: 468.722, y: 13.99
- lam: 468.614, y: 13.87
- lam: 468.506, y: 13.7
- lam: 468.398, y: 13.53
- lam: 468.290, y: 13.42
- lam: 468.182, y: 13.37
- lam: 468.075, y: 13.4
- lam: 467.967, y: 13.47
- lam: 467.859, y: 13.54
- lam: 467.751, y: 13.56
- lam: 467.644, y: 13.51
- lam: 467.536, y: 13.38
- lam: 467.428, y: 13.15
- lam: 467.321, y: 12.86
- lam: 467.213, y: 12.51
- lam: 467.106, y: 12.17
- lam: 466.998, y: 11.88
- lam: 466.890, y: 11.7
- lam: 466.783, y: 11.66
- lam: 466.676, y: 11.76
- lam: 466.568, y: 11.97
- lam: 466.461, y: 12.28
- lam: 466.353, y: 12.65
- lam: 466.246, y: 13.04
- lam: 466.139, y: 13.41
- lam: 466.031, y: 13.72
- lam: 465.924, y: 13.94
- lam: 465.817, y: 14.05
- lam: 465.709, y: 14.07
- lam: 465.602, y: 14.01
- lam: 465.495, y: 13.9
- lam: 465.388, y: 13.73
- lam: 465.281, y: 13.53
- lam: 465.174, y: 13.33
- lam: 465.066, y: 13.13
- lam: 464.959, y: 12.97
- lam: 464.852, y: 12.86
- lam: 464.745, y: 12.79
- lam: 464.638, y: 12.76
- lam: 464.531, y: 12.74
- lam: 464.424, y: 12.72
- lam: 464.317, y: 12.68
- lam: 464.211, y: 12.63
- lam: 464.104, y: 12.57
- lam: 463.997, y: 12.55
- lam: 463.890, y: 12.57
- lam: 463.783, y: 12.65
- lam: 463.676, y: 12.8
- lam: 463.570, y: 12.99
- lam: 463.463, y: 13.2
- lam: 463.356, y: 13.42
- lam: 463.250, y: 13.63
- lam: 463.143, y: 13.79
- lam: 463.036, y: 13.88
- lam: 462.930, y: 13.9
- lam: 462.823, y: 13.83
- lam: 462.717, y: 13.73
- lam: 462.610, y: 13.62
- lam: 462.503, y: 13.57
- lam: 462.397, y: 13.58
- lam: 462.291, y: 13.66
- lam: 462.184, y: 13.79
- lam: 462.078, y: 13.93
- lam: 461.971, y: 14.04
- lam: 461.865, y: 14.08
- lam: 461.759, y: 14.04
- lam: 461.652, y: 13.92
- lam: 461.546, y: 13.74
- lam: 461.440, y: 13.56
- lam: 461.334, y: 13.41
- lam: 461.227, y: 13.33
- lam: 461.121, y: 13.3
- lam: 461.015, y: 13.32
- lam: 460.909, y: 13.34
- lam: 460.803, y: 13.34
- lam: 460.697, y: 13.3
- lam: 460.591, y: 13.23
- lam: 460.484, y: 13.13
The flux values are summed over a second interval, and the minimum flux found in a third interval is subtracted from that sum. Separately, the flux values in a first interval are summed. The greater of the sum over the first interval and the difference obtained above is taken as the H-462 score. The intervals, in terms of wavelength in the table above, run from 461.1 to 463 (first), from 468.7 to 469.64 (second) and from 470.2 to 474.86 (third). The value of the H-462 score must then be 247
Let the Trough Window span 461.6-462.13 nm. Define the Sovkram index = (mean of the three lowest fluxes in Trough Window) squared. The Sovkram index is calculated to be 195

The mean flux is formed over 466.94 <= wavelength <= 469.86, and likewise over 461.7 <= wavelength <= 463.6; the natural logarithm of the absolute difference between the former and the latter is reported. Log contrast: -1.0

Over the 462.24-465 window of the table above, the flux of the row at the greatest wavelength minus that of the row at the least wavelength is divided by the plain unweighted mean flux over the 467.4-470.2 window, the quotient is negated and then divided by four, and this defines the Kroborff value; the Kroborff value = 0.013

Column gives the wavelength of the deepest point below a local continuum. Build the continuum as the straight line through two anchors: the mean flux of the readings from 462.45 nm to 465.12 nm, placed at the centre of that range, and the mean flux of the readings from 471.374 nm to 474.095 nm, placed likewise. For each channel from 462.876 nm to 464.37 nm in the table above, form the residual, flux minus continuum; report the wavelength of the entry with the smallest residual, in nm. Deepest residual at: 463.997 nm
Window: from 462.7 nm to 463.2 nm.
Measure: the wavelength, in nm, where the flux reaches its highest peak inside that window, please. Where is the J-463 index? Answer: 462.930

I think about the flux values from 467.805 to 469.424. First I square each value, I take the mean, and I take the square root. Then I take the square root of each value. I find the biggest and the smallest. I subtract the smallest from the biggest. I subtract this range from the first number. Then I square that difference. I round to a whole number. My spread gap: 183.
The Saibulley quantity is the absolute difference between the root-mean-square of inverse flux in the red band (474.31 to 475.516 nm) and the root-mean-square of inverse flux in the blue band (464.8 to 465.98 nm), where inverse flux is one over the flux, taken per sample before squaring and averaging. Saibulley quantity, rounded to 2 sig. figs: 0.0043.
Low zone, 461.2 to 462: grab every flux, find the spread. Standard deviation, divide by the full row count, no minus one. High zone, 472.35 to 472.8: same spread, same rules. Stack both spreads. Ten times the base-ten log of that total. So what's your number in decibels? -5.0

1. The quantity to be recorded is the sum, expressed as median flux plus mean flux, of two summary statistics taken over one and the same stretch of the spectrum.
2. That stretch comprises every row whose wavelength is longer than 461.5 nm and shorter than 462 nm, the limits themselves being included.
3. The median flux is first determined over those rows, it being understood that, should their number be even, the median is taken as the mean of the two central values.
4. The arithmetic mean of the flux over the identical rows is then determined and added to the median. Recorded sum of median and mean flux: 28.0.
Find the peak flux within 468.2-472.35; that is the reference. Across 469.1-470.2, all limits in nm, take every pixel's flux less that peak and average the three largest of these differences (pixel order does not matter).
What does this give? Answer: -0.6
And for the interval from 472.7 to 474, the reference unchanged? 0.2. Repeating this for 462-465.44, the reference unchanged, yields -0.1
